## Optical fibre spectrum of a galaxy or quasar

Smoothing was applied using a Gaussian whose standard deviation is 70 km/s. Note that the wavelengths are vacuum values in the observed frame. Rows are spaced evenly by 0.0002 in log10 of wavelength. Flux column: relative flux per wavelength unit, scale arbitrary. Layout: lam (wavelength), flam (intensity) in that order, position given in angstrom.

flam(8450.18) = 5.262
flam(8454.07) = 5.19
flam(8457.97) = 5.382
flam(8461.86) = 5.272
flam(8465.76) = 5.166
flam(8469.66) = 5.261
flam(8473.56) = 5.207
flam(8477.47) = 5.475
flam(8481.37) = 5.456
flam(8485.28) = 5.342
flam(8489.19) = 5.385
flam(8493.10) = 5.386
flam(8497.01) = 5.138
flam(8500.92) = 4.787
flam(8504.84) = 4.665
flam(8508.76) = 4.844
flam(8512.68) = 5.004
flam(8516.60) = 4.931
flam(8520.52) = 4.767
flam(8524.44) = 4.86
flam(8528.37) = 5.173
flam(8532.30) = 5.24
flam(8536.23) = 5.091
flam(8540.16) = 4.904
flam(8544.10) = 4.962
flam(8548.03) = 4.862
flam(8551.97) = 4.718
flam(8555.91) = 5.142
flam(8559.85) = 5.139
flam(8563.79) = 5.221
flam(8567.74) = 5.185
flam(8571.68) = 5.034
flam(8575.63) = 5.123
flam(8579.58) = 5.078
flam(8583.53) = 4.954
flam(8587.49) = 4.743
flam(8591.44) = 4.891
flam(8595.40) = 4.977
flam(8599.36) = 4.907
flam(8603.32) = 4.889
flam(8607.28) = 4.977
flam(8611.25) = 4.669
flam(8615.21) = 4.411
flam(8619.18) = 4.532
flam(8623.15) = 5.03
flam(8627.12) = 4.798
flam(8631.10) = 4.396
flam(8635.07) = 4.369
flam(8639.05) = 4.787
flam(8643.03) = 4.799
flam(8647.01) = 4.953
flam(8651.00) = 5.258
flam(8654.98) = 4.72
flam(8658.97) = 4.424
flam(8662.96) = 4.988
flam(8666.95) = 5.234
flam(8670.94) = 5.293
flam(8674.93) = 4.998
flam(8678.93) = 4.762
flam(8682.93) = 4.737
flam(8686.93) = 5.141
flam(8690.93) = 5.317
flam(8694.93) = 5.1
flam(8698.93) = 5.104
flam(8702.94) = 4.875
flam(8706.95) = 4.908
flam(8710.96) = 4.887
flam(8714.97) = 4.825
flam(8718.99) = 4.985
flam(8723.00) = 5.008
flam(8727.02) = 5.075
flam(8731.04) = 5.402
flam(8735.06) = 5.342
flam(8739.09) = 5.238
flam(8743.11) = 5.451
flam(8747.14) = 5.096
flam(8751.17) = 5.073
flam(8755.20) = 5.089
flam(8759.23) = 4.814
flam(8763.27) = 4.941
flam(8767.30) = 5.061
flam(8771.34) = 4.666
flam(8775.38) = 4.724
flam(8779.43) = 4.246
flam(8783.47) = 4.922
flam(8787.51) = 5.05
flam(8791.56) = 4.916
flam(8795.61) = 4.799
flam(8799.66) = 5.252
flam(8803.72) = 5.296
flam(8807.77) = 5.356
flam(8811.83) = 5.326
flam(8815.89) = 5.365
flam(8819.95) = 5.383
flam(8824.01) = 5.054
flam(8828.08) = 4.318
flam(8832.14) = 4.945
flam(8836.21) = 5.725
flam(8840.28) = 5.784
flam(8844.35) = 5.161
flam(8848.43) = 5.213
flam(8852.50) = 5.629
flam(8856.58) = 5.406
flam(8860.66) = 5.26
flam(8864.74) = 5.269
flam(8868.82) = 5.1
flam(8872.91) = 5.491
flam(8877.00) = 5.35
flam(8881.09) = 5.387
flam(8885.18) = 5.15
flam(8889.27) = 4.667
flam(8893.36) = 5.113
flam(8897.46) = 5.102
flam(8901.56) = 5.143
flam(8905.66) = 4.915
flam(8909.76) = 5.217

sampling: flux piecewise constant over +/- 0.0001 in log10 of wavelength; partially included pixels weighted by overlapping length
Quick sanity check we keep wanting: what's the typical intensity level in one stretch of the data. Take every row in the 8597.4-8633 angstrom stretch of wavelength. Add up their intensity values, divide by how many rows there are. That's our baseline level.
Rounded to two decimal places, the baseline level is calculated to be 4.73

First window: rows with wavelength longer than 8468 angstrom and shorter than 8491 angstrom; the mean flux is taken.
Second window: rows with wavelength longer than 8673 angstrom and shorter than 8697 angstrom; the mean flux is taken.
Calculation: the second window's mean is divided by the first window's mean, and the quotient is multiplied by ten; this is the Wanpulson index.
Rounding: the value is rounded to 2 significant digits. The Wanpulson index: 9.4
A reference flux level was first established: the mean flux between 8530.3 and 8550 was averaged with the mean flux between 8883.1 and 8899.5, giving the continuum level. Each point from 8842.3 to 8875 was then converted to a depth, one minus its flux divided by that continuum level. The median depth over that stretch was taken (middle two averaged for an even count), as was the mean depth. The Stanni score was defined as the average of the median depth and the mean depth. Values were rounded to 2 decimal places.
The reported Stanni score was -0.06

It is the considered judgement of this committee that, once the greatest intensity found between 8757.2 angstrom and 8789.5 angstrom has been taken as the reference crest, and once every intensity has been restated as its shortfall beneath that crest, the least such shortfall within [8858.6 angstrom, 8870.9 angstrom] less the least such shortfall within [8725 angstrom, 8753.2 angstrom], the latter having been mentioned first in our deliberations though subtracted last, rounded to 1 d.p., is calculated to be 0.2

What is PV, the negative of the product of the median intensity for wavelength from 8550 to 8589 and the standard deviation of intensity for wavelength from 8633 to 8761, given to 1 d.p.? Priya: -1.3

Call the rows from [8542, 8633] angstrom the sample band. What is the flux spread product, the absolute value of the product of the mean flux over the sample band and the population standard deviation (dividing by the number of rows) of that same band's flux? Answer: 1.11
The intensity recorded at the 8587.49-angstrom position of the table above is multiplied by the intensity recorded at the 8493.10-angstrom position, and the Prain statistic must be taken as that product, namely 26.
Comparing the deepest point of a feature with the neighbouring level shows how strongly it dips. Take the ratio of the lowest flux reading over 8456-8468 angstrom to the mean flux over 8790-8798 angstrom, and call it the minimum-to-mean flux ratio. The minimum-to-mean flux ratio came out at 1.06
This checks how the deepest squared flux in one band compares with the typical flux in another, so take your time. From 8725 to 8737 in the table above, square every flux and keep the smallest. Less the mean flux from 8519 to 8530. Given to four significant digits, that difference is 20.82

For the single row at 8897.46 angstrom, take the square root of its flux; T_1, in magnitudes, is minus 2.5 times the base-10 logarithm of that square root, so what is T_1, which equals -0.88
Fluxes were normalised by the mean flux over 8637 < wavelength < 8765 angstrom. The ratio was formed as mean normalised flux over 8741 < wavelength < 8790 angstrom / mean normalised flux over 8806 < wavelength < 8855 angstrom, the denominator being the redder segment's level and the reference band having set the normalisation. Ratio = 0.935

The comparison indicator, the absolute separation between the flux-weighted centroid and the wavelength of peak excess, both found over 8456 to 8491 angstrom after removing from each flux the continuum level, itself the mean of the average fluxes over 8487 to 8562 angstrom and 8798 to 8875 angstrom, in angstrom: 1.5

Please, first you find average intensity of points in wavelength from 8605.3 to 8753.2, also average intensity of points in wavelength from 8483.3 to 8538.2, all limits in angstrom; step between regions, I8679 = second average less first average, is 0.10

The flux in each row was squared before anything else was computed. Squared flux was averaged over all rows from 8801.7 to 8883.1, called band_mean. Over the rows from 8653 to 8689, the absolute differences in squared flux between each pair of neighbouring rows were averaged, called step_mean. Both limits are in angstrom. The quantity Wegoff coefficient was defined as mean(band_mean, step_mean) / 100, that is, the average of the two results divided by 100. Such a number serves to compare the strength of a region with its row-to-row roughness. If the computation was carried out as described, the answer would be 0.153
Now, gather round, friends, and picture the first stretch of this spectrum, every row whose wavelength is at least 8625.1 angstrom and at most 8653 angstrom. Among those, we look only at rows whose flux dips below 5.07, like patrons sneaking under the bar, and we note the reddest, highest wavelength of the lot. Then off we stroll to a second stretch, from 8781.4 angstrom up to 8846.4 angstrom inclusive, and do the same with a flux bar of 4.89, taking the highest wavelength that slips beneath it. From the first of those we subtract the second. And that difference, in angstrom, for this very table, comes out -181.1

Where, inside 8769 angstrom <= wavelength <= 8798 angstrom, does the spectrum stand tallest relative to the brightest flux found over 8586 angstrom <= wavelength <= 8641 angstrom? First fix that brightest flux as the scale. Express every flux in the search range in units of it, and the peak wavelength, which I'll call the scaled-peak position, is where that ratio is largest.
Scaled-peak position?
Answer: 8787.51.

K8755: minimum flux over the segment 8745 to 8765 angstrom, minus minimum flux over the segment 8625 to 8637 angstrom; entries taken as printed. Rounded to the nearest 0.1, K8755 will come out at 0.4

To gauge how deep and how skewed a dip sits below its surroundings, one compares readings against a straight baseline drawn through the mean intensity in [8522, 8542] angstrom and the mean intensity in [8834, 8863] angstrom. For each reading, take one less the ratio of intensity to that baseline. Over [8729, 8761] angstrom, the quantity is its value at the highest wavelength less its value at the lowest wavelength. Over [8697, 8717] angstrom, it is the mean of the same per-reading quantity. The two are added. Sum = 0.18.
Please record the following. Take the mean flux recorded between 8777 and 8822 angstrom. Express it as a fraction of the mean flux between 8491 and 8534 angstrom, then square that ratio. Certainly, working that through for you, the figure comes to 1.04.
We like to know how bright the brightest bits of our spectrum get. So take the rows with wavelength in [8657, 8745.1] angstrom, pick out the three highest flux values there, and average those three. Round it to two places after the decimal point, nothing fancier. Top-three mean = 5.40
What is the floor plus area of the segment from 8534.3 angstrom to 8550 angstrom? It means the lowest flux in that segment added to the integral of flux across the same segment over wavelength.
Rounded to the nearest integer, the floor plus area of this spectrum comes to 83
